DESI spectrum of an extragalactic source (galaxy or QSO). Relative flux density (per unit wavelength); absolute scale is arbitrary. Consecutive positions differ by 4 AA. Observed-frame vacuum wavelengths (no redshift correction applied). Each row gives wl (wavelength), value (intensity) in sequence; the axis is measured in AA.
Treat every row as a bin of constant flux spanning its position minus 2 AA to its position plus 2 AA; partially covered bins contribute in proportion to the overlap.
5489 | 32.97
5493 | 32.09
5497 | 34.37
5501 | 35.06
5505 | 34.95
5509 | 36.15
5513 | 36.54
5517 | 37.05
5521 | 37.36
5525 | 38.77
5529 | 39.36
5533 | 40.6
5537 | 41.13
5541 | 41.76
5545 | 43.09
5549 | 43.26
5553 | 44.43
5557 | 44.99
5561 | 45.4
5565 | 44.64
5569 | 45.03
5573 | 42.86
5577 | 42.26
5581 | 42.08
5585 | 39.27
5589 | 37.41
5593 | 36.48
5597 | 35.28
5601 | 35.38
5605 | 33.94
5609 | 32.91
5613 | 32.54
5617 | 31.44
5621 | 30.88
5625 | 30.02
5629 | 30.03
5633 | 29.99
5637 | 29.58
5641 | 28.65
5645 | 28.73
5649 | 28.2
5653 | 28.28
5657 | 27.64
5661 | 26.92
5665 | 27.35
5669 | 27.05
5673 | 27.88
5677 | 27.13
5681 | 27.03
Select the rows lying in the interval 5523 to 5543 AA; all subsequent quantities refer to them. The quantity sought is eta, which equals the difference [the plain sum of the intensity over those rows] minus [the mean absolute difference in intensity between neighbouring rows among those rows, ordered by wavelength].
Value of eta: 201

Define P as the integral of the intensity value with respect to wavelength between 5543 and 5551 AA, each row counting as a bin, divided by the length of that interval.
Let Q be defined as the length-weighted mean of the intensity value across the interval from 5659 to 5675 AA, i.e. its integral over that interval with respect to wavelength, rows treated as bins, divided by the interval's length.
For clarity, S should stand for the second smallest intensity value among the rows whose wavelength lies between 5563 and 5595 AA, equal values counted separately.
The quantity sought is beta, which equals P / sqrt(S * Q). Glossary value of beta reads 1.35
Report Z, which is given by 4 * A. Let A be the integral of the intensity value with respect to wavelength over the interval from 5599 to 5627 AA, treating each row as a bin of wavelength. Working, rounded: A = 908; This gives 3634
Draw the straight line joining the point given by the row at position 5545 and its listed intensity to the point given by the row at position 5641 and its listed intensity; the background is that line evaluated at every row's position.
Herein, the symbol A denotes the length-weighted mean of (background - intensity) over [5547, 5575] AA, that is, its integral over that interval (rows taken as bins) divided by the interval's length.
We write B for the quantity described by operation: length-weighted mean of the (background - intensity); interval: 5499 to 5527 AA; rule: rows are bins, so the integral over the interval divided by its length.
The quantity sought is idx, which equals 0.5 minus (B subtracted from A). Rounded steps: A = -4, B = 11.3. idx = 16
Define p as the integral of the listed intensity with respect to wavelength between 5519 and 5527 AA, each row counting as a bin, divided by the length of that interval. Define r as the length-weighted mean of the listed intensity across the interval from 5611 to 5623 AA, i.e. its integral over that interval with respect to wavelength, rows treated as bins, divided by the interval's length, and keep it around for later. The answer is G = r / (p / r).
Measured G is 26.3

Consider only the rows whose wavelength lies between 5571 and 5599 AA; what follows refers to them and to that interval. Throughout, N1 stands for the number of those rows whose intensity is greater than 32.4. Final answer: 7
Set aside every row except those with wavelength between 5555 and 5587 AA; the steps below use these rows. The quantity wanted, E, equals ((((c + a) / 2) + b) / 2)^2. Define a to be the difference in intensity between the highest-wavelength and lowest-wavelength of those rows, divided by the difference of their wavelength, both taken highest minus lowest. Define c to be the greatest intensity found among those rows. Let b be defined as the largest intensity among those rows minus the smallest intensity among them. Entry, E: 206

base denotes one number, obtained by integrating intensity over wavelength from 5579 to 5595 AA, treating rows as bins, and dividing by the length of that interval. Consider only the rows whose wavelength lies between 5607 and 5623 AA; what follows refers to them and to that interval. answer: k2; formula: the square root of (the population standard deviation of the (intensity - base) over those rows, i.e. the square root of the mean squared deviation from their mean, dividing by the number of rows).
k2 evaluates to 0.9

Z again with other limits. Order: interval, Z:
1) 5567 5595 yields 4566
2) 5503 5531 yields 4163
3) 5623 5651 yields 3283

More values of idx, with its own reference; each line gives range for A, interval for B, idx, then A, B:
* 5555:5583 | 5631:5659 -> 4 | -4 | -0.7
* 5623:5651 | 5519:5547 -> 5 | 0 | 4.6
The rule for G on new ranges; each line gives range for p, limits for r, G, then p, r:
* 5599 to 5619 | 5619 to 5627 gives 27.9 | 33.2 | 30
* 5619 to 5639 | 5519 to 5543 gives 52.7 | 30.1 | 40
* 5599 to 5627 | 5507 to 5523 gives 41.7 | 32.4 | 37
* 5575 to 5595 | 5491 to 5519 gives 31.3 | 39.5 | 35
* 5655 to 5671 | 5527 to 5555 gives 64.6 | 27.2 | 42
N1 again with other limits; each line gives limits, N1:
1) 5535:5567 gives 8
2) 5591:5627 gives 6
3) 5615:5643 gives 0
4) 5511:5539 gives 7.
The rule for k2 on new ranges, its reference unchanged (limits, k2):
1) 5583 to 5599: 1.2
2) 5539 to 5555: 1.0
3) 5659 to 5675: 0.6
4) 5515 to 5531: 1.0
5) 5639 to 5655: 0.5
